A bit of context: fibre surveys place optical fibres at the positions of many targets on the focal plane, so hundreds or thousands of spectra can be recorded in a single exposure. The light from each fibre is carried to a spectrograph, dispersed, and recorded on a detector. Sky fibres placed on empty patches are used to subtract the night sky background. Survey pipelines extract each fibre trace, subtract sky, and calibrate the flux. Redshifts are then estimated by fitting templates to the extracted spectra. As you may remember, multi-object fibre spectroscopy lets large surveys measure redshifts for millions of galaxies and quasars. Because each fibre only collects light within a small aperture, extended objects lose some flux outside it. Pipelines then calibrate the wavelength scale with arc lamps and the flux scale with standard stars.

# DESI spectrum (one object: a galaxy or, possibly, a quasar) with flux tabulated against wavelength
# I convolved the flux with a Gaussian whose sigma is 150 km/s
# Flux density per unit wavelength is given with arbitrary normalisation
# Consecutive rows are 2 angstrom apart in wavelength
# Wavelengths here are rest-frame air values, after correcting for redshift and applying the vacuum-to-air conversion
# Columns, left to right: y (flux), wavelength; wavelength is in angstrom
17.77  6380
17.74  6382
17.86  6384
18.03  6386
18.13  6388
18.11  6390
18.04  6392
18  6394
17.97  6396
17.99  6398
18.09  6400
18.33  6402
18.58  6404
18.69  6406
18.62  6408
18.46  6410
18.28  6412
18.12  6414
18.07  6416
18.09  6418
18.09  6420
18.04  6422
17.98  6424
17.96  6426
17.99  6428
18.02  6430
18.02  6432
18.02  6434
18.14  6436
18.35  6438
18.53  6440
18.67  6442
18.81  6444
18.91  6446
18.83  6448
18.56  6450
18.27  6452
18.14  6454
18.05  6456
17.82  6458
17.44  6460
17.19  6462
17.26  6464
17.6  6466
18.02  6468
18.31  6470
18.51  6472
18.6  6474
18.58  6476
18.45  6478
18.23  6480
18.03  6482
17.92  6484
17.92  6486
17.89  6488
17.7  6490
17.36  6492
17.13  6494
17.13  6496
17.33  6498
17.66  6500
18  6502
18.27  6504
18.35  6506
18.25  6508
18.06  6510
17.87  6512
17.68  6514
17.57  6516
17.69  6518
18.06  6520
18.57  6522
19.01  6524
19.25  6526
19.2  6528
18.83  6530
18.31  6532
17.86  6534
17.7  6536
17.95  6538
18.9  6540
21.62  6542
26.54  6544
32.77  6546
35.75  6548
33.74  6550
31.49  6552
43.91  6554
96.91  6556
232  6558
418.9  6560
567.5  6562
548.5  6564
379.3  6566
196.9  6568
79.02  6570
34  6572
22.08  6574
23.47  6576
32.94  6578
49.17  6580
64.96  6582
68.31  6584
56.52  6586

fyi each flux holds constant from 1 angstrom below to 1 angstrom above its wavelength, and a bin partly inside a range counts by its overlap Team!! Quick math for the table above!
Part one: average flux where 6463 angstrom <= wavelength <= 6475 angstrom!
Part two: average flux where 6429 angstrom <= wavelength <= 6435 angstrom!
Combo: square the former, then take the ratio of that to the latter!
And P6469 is 18.1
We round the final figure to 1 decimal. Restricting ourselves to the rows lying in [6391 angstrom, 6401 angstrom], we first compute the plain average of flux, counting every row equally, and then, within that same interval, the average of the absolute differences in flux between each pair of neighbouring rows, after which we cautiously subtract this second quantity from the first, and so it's 18.0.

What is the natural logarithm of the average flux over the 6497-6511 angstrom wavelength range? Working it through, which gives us 2.89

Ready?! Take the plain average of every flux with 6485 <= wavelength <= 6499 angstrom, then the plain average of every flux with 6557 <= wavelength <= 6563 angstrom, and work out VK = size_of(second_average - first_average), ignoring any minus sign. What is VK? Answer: 389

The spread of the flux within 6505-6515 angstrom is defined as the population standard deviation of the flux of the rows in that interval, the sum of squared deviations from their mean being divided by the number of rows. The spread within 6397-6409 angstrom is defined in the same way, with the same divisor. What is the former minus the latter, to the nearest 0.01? -0.02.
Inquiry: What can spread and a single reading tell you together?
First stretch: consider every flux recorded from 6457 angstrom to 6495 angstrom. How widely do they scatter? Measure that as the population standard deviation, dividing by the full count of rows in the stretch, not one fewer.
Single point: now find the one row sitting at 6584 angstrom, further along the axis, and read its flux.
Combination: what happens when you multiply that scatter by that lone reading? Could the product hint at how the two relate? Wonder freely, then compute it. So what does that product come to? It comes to 32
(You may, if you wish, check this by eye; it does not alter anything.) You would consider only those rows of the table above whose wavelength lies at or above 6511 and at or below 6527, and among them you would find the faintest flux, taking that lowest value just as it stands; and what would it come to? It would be 17.57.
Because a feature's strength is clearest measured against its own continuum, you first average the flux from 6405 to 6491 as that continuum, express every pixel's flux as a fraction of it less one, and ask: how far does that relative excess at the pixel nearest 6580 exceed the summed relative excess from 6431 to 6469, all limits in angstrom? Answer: 1.7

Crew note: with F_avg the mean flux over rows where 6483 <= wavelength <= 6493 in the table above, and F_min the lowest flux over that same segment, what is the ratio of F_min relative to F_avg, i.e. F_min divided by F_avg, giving 0.98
